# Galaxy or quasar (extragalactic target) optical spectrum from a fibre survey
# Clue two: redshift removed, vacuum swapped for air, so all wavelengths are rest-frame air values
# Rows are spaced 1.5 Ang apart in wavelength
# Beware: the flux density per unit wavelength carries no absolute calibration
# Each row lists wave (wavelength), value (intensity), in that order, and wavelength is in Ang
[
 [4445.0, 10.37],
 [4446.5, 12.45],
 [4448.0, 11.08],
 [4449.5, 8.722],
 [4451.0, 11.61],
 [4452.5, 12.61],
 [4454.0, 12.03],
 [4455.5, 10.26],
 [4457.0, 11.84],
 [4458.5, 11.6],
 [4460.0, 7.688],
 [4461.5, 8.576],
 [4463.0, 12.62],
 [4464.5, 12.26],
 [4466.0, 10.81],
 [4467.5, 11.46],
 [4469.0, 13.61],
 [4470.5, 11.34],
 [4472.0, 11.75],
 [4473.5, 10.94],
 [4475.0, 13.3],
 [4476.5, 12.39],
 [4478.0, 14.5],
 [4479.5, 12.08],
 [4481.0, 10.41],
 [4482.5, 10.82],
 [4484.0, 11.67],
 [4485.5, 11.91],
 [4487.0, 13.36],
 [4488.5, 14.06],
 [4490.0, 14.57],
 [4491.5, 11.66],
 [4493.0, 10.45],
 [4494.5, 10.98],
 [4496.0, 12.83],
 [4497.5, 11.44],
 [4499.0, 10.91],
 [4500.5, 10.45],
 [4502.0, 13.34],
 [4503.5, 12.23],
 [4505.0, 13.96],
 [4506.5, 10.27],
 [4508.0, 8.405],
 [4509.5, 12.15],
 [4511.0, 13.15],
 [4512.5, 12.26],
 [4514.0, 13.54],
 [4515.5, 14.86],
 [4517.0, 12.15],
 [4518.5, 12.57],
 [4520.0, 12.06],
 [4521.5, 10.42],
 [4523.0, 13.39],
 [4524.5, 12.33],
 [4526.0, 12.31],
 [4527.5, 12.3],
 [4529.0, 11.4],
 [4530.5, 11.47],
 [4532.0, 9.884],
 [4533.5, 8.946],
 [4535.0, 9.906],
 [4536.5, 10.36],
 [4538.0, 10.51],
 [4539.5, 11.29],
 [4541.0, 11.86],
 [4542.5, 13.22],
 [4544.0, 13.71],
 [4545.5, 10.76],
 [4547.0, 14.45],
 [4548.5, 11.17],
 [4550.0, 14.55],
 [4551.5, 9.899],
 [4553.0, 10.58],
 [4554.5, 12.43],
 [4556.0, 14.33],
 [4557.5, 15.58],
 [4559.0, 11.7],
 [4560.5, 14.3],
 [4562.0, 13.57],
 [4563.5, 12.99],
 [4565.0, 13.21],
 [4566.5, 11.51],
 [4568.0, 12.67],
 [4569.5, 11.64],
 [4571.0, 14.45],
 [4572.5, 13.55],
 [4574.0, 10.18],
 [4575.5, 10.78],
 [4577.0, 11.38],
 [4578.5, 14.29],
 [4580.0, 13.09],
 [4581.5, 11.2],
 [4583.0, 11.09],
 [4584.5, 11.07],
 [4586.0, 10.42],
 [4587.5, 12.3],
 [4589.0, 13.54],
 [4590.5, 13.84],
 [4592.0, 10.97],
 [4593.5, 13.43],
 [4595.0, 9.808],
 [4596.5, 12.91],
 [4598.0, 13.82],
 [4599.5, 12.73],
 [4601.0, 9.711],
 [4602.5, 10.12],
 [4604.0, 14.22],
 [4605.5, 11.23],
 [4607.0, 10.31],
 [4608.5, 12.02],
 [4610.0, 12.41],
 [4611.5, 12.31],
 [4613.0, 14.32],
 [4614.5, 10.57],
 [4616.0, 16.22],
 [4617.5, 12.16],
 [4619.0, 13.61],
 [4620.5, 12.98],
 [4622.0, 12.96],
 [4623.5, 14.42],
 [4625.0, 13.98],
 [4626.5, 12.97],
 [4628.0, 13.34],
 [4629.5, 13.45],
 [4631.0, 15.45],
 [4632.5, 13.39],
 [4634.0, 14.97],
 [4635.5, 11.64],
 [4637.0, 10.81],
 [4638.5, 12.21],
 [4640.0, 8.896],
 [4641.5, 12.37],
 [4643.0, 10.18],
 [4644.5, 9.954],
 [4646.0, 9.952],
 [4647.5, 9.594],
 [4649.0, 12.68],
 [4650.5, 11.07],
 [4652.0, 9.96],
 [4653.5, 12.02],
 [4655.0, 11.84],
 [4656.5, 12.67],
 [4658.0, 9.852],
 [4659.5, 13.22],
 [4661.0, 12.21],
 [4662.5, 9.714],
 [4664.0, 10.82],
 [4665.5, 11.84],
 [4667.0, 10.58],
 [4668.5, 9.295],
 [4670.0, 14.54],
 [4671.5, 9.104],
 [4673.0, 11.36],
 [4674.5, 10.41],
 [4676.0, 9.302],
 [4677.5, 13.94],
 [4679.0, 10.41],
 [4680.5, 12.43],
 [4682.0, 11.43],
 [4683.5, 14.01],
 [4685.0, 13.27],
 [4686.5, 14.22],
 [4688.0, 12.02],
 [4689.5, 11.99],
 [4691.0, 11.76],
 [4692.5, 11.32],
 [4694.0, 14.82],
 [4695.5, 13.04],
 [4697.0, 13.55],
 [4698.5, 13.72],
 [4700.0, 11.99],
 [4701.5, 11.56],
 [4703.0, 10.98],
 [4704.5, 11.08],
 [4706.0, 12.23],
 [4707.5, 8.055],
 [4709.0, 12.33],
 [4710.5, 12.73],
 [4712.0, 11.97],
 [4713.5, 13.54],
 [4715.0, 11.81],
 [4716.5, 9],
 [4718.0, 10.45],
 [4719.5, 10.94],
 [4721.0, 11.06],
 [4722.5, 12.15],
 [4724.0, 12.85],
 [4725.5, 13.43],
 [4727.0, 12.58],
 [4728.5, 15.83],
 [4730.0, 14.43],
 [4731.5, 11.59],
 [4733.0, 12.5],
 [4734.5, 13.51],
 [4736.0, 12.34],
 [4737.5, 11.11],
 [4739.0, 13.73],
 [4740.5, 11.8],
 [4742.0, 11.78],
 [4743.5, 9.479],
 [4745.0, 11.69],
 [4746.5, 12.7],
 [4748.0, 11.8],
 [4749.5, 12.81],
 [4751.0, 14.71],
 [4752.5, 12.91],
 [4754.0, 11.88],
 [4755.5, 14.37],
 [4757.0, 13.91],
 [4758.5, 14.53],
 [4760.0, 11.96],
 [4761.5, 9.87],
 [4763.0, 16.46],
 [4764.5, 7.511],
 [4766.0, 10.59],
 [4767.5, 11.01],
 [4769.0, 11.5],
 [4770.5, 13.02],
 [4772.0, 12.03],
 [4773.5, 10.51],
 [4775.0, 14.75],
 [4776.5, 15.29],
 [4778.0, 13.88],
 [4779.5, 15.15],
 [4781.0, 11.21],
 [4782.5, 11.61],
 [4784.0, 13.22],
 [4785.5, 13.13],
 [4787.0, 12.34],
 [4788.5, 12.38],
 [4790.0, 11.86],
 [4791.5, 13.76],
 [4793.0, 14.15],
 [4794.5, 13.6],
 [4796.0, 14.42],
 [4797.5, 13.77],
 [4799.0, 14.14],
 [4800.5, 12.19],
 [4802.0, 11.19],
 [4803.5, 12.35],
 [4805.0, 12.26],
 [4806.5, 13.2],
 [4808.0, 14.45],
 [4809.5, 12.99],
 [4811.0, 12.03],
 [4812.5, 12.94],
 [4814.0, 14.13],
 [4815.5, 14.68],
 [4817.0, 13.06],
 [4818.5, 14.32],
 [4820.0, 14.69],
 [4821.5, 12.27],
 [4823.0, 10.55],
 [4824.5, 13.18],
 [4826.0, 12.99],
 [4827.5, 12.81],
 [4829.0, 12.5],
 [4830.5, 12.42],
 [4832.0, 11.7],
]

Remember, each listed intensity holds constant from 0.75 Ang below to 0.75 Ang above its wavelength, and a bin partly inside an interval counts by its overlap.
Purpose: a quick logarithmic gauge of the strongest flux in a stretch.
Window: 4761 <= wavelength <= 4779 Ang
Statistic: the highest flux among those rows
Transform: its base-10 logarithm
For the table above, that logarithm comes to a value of 1.216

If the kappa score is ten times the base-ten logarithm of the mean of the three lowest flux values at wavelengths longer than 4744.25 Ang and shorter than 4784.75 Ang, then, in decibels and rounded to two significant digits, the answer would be 9.7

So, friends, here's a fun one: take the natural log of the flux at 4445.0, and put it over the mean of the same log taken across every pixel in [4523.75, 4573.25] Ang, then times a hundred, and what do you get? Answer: 94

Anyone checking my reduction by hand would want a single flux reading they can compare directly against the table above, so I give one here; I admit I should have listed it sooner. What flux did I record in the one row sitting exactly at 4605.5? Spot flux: 11.23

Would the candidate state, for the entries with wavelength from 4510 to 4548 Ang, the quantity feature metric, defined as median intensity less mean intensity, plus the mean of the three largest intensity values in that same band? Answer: 14.5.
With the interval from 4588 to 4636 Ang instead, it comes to 15.7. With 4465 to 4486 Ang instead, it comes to 13.6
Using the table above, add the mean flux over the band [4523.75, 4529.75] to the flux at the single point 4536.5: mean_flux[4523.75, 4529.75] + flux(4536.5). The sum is 22.4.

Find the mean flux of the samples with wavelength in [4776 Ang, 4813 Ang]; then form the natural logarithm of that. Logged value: 2.57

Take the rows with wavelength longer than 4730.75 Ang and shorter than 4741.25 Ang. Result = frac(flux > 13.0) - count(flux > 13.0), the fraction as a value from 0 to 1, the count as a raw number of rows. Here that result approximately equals -1.7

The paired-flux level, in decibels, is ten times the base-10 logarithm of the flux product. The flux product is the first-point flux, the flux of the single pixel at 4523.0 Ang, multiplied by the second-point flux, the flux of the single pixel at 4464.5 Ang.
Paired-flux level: 22.2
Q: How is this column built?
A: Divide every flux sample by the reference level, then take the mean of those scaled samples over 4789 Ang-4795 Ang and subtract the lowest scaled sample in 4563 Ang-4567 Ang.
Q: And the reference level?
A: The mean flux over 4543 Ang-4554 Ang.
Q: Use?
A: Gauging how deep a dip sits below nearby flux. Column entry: 0.15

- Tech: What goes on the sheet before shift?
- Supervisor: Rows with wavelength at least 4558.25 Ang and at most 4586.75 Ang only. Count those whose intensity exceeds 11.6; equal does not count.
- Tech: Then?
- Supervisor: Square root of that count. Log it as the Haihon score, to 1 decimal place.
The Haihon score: 3.3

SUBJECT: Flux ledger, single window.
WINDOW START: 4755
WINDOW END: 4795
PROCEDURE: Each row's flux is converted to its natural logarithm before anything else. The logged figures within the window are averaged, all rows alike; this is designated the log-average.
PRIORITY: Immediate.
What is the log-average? 2.53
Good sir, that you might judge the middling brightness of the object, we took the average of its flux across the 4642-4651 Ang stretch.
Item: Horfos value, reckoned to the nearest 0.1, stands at 10.6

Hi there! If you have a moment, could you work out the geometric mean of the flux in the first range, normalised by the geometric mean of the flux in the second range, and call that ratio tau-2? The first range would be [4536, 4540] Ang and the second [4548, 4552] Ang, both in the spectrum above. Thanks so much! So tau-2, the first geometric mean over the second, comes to 0.91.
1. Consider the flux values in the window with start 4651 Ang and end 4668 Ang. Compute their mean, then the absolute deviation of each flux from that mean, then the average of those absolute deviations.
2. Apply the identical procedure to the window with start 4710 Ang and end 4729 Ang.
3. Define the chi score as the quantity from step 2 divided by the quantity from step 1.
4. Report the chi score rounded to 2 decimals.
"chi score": 1.16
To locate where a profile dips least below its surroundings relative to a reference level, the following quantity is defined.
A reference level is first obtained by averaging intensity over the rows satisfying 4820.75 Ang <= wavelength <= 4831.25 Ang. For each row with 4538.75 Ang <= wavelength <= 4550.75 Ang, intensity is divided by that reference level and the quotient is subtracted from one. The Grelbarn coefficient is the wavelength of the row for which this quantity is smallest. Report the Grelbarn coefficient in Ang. 4550.0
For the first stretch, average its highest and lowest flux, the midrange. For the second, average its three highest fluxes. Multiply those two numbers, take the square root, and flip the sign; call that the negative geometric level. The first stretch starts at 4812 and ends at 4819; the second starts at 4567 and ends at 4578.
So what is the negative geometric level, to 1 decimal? -13.7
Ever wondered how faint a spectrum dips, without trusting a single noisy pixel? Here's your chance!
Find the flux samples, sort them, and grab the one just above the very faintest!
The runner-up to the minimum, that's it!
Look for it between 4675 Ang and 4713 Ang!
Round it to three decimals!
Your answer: 9.302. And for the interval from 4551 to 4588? 10.180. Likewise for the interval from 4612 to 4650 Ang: 9.594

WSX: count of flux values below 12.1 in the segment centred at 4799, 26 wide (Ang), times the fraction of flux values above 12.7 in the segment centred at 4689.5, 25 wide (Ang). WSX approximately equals 1.41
